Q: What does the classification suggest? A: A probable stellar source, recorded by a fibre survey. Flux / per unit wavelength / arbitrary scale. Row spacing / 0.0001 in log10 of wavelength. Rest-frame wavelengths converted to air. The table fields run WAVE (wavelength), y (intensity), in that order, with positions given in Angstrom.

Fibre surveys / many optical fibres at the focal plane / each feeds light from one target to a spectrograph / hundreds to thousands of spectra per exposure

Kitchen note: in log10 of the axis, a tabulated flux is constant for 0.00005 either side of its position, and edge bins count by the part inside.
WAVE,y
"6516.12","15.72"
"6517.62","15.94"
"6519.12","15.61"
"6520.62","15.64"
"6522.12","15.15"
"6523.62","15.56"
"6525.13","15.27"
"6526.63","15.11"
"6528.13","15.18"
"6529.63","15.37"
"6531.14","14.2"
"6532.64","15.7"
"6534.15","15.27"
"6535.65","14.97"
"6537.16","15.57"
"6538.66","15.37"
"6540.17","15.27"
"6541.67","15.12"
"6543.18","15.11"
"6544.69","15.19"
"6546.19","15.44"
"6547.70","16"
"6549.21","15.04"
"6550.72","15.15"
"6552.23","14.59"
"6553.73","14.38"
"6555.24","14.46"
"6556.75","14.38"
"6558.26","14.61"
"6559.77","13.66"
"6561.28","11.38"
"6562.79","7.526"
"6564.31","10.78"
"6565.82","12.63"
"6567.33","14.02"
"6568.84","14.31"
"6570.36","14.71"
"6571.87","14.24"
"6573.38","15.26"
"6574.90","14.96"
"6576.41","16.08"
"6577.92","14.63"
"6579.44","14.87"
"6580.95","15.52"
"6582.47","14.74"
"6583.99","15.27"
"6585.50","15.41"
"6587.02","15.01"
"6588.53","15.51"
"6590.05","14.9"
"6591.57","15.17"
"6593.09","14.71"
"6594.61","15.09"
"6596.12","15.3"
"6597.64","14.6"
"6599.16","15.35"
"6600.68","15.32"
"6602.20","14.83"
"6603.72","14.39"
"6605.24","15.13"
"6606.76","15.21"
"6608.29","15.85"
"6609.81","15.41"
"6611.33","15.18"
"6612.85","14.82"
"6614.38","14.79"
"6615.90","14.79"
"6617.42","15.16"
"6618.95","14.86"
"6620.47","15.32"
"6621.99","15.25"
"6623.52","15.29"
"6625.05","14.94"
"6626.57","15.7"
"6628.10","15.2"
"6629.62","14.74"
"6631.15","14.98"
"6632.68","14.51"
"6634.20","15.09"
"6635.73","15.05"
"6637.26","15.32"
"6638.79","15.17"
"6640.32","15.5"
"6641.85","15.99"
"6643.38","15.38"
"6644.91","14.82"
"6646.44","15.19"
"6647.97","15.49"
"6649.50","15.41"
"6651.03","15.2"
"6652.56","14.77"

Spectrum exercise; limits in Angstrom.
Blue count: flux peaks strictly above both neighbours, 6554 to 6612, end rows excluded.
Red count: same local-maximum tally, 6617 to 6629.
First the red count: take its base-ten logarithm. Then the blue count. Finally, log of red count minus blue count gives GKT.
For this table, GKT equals -11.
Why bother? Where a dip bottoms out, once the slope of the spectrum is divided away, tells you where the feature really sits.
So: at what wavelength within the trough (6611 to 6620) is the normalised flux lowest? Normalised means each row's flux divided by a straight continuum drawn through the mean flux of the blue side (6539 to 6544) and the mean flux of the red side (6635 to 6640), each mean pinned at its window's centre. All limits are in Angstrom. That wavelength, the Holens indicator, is 6615.90 Angstrom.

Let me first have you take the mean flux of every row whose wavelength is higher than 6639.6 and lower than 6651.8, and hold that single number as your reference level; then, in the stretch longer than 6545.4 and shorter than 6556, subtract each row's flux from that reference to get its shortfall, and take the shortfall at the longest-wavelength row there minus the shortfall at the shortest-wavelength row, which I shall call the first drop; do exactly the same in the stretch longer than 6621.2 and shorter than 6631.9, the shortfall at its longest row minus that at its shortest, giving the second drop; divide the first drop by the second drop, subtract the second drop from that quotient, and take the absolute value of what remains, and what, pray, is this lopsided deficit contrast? 3.4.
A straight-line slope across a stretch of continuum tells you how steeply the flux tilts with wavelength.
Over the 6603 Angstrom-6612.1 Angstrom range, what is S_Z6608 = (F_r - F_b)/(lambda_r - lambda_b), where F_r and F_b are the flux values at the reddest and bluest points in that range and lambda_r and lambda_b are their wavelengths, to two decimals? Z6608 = 0.10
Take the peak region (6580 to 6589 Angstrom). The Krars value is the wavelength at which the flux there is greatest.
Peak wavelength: 6580.95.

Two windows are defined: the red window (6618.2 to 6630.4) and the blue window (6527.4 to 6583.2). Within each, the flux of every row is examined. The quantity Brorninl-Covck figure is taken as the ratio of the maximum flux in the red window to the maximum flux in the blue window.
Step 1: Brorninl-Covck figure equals 0.98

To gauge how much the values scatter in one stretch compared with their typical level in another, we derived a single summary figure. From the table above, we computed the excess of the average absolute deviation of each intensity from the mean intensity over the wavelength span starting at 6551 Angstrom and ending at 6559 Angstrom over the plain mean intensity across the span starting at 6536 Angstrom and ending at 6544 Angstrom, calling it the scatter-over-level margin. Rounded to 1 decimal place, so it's -15.2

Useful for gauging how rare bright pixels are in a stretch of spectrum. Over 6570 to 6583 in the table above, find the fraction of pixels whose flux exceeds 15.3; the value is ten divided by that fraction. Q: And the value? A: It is 45.0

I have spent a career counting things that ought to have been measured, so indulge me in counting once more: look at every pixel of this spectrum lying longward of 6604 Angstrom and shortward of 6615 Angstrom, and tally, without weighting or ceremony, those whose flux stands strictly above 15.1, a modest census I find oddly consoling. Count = 5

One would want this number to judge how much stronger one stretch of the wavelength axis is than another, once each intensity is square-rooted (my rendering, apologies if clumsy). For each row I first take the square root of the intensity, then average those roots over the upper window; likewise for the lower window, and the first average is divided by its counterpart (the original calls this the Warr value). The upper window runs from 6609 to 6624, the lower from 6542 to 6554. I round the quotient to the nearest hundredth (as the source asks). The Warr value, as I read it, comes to 1.00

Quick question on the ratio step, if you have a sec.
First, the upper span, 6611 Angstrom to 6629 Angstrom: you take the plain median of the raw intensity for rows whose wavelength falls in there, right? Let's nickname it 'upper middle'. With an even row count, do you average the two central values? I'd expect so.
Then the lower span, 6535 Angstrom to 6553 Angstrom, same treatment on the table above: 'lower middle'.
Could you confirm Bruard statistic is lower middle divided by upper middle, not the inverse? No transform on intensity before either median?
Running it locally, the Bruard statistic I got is 1.00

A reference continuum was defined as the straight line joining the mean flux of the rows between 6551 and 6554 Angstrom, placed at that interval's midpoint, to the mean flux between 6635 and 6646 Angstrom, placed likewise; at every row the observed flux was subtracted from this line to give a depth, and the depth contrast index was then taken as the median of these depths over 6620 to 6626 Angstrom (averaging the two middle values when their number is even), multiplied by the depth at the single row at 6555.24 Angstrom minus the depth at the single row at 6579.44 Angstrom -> -0.02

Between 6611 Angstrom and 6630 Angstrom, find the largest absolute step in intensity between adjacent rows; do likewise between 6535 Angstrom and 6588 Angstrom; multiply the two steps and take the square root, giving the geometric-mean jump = 1.71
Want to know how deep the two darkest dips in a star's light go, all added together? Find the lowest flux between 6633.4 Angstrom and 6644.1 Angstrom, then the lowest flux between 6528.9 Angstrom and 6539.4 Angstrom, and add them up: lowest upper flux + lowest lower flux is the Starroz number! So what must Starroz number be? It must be 29.25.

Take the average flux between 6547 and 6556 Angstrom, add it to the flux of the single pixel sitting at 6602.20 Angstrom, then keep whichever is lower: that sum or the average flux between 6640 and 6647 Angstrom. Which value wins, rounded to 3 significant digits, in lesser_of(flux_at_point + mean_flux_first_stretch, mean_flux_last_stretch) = 15.4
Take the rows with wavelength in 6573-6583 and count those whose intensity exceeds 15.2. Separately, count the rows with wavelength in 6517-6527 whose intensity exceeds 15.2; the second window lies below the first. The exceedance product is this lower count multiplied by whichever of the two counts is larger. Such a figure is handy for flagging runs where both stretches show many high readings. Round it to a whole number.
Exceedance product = 25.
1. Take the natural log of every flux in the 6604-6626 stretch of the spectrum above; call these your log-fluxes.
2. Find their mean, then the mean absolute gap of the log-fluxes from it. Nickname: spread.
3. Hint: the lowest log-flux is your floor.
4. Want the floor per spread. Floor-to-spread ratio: 187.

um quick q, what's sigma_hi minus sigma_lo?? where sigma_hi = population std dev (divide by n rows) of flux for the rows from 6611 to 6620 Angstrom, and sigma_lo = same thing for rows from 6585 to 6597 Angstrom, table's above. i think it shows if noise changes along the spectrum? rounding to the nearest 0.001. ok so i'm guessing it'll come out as -0.080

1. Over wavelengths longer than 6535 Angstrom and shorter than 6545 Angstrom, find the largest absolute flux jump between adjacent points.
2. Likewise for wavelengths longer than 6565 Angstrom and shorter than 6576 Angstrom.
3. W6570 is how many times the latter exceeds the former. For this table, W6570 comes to 2.32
